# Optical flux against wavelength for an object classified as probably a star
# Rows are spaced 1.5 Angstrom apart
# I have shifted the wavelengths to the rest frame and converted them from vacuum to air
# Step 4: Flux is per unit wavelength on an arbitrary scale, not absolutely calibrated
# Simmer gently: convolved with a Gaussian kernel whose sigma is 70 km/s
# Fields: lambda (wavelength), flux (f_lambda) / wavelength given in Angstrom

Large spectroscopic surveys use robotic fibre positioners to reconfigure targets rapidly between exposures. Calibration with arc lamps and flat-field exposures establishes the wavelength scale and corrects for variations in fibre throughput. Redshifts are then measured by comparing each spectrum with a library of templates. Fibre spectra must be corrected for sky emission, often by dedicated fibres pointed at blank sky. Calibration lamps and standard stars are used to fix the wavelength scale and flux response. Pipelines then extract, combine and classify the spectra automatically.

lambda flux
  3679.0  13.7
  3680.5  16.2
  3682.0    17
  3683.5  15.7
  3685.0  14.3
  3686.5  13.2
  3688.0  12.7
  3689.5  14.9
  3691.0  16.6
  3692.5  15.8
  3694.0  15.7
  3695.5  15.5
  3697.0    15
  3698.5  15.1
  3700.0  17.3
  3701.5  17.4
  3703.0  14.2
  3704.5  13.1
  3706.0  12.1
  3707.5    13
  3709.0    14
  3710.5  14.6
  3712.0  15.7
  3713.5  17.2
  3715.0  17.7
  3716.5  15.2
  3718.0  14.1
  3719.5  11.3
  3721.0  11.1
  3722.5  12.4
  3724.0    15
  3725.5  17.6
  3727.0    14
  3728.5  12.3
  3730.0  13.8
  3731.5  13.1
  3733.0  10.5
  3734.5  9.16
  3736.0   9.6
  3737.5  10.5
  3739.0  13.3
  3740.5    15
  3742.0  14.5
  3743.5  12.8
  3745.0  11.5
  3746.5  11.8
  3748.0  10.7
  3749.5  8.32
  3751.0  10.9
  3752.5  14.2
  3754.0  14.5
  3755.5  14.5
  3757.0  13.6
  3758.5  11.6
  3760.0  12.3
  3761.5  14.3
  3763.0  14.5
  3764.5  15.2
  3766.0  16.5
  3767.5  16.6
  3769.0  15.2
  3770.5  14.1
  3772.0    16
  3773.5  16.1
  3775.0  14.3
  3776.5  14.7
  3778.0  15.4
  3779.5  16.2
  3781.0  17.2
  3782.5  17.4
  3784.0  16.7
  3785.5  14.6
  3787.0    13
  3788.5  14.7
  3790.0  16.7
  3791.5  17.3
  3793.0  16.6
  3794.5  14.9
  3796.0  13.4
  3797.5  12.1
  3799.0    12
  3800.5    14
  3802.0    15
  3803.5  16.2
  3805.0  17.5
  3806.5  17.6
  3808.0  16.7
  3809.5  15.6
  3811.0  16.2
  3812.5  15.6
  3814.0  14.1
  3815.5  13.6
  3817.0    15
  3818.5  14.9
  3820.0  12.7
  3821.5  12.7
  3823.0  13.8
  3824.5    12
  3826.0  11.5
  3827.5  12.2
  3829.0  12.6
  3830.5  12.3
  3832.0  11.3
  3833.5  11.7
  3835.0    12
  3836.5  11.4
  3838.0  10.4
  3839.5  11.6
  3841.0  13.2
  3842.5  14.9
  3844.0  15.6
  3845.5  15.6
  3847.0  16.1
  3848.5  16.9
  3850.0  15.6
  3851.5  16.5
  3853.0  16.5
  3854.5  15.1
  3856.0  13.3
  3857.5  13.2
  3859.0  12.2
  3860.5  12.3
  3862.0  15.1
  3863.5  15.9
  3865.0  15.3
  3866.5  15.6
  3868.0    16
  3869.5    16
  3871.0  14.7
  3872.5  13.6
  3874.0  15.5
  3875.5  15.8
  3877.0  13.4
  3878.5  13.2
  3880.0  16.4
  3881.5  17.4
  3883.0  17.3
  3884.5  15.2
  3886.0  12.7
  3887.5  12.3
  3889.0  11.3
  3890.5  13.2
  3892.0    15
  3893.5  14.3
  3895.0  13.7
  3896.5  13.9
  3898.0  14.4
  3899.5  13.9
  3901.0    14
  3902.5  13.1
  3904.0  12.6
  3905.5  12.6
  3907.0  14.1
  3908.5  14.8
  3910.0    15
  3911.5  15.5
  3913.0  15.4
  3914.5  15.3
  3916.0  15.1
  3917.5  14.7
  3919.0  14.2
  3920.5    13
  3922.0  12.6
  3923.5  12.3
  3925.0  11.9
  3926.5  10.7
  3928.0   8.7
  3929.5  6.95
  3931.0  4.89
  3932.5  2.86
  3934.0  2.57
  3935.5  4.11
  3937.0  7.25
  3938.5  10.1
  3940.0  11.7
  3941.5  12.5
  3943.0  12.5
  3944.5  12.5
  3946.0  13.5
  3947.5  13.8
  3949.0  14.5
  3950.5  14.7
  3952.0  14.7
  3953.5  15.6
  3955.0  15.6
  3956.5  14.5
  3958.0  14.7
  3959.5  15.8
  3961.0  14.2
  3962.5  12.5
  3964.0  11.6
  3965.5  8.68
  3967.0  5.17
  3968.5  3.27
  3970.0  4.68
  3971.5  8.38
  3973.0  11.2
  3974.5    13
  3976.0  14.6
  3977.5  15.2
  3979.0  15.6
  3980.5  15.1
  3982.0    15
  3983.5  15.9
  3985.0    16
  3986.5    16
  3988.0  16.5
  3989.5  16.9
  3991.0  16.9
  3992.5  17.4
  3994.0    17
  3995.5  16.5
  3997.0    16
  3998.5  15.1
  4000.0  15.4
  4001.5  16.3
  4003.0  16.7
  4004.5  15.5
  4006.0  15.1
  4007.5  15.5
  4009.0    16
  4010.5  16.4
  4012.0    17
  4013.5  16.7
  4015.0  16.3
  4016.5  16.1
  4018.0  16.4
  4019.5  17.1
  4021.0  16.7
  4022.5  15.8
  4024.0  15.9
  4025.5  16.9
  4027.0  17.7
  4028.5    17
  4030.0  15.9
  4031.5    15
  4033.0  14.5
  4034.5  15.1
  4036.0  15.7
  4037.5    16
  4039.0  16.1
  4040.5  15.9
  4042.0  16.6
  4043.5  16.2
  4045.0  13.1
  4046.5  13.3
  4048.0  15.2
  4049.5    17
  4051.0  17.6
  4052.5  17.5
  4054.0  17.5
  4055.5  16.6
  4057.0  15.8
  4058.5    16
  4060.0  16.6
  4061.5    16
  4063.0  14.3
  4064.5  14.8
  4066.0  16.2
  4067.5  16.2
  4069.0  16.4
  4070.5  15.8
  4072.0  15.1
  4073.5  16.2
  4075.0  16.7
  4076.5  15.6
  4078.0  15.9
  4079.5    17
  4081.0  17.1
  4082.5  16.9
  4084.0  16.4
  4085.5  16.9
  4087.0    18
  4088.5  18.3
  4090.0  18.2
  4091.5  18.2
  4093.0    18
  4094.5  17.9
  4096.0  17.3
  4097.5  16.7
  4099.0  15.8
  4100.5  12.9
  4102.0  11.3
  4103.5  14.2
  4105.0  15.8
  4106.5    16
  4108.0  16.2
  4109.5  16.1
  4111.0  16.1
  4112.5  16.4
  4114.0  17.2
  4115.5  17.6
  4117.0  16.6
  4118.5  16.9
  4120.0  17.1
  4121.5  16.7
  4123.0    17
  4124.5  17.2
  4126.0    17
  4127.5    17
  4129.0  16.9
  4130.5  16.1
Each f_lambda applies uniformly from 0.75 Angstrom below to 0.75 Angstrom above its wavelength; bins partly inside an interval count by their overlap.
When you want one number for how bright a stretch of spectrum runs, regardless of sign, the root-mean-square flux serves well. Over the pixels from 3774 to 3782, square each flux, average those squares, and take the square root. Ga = 15.6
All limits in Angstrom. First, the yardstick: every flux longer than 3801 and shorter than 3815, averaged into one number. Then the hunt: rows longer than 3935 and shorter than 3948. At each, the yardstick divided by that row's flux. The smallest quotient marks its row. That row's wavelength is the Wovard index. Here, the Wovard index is 3947.5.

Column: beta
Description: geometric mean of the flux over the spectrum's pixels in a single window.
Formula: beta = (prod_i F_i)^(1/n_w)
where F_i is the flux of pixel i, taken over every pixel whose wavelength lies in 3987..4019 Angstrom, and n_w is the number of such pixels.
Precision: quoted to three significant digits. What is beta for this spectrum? 16.3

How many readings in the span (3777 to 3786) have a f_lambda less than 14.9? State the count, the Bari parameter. 1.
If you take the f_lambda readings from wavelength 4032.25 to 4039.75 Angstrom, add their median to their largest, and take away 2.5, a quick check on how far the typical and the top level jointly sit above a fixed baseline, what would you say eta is 29.3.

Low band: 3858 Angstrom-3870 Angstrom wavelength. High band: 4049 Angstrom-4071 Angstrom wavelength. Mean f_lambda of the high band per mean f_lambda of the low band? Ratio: 1.1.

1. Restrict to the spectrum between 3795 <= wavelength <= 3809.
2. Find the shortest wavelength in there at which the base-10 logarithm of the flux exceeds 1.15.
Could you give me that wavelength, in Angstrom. 3802.0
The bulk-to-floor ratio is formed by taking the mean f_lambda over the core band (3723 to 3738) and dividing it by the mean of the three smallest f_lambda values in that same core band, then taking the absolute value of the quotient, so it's 1.29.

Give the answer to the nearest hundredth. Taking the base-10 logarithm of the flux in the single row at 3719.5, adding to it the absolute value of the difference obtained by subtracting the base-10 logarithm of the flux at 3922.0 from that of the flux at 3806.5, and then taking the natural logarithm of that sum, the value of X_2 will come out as 0.18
